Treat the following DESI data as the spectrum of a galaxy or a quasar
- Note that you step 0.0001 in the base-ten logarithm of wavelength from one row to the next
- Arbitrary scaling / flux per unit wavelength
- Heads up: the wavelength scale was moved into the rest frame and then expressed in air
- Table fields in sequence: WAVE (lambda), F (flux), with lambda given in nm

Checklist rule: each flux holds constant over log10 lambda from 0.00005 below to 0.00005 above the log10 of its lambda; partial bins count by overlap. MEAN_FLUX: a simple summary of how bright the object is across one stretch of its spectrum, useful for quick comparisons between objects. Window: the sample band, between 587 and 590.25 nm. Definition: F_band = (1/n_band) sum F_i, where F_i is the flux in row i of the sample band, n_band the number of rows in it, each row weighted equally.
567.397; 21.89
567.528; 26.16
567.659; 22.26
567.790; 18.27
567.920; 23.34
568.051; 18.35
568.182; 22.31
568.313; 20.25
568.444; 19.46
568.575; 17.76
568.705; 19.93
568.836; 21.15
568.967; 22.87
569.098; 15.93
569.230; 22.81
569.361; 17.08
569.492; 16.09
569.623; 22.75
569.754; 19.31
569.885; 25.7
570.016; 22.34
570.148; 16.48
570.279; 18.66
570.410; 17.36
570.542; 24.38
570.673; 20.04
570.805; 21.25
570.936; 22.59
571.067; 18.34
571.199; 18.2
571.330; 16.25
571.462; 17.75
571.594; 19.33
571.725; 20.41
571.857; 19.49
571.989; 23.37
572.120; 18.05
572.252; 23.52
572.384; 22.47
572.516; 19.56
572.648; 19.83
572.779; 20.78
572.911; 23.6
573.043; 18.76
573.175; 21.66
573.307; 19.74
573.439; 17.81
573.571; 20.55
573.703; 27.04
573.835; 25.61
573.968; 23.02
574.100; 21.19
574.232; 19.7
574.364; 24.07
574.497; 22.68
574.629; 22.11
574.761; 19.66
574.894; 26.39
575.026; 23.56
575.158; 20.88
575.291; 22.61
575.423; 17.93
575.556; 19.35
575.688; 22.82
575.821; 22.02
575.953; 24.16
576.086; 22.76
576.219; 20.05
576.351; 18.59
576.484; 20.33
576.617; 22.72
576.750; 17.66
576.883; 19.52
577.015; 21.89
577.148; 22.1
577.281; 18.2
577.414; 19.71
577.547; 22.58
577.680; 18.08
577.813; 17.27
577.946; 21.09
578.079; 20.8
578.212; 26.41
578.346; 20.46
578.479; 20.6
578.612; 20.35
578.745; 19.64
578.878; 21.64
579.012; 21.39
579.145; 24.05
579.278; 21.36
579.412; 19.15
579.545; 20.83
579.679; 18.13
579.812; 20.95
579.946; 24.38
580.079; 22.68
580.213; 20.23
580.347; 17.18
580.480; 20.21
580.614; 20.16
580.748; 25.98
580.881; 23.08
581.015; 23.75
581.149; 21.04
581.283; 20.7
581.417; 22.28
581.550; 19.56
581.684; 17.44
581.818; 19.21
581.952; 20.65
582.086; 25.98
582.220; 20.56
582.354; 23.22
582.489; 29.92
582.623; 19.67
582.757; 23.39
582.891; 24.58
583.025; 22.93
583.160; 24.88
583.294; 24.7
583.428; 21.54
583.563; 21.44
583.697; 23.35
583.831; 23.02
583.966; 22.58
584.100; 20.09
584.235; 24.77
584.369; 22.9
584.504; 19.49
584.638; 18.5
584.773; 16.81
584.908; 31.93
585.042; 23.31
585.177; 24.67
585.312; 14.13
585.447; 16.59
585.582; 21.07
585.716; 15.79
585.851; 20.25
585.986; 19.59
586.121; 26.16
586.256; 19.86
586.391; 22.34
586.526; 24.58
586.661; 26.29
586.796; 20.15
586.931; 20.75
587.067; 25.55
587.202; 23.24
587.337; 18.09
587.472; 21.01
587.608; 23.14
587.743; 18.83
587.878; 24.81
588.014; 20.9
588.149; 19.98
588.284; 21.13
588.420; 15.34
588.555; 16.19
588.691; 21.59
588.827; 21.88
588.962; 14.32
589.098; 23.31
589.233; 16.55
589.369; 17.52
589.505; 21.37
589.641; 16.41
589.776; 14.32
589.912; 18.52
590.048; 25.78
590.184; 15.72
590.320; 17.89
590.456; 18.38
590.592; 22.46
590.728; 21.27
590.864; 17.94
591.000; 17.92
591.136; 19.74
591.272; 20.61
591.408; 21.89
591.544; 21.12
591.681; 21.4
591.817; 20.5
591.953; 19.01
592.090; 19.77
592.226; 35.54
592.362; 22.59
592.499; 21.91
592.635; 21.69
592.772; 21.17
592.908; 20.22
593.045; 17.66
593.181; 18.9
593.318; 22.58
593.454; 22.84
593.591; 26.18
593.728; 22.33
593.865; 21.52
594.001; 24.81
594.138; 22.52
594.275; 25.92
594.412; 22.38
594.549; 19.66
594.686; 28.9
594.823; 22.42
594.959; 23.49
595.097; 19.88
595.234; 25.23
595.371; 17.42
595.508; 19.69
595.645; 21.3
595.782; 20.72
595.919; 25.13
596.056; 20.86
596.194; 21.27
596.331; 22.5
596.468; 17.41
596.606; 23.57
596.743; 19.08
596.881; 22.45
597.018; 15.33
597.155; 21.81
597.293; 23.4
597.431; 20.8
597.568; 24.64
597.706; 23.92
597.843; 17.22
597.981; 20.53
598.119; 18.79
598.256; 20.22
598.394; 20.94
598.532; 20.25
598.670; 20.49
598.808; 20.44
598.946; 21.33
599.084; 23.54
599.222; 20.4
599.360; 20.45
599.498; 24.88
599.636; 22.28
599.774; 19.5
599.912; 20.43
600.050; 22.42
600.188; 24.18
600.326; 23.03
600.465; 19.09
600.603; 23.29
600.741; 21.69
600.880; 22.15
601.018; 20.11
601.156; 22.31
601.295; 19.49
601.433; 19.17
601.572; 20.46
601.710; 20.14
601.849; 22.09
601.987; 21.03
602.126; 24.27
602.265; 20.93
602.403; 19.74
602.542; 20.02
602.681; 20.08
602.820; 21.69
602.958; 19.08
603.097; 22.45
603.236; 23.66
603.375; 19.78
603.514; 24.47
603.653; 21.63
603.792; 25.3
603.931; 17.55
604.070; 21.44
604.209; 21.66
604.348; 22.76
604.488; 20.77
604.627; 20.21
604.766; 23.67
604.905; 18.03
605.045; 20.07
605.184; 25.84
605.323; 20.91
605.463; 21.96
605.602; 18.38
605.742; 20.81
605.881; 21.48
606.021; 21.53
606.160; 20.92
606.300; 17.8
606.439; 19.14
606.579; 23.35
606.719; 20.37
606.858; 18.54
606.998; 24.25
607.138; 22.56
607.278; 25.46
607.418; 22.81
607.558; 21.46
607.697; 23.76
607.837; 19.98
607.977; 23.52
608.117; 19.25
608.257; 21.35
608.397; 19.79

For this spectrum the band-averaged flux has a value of 19.8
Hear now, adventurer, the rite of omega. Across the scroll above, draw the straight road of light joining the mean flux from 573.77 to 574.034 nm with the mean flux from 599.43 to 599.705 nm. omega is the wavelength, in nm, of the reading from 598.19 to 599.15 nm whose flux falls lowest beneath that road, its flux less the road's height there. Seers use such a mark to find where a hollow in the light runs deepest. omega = 598.256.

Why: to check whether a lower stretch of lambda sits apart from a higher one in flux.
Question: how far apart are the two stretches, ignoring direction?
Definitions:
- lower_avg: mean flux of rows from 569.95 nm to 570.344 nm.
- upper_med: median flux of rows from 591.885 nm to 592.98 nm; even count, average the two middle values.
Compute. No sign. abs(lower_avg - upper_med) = 2.3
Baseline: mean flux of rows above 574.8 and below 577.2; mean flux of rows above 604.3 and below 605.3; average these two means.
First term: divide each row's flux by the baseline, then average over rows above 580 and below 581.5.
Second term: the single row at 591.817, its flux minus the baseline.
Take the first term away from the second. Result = -2.0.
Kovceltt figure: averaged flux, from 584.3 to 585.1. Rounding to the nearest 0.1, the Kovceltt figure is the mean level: 22.2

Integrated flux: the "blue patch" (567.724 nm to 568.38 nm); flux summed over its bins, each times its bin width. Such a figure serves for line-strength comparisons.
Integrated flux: 13.4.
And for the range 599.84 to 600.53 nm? 15.1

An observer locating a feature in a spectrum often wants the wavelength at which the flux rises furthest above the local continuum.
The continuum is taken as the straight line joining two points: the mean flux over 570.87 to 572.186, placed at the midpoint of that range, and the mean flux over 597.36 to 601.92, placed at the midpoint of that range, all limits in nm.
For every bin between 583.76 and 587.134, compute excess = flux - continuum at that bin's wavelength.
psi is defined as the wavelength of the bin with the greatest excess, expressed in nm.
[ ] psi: 584.908 nm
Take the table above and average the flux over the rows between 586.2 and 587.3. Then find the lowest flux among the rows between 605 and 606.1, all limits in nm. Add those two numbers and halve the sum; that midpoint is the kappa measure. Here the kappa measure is 20.6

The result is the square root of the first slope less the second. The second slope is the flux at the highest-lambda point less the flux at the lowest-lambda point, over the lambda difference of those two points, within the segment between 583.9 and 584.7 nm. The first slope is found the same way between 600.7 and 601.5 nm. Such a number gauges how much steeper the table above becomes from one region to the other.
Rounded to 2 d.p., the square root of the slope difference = 1.56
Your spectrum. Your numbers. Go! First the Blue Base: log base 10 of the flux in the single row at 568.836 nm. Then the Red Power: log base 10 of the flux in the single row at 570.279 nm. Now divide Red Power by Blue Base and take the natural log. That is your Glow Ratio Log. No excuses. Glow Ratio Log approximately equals -0.042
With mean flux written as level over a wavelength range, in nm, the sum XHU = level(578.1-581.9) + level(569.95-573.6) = 41.3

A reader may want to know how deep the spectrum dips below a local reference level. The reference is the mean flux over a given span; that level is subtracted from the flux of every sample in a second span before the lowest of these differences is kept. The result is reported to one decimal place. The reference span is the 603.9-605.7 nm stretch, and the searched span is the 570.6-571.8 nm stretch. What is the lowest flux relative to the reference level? -4.8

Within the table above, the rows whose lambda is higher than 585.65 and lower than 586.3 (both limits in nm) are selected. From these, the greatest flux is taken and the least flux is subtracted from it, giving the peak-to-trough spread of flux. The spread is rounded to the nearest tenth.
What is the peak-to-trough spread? 10.4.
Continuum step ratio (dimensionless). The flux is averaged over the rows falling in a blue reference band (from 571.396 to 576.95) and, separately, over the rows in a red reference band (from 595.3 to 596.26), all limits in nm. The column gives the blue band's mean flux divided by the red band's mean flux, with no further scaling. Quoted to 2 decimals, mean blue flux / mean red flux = 1.02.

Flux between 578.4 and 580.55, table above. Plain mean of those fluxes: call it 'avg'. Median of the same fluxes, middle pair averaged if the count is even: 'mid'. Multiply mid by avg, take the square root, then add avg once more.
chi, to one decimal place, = 41.6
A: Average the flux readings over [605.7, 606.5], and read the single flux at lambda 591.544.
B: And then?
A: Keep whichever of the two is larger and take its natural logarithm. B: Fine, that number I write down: 3.05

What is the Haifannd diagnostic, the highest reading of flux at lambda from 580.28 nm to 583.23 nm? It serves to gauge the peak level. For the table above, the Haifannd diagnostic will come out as 29.92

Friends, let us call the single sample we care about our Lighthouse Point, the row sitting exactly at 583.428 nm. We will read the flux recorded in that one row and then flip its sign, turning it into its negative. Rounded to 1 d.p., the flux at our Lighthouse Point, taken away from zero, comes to -21.5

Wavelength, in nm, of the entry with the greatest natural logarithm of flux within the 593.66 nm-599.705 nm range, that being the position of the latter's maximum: 594.686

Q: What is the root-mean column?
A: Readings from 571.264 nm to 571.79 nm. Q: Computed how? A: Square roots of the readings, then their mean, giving 4.29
